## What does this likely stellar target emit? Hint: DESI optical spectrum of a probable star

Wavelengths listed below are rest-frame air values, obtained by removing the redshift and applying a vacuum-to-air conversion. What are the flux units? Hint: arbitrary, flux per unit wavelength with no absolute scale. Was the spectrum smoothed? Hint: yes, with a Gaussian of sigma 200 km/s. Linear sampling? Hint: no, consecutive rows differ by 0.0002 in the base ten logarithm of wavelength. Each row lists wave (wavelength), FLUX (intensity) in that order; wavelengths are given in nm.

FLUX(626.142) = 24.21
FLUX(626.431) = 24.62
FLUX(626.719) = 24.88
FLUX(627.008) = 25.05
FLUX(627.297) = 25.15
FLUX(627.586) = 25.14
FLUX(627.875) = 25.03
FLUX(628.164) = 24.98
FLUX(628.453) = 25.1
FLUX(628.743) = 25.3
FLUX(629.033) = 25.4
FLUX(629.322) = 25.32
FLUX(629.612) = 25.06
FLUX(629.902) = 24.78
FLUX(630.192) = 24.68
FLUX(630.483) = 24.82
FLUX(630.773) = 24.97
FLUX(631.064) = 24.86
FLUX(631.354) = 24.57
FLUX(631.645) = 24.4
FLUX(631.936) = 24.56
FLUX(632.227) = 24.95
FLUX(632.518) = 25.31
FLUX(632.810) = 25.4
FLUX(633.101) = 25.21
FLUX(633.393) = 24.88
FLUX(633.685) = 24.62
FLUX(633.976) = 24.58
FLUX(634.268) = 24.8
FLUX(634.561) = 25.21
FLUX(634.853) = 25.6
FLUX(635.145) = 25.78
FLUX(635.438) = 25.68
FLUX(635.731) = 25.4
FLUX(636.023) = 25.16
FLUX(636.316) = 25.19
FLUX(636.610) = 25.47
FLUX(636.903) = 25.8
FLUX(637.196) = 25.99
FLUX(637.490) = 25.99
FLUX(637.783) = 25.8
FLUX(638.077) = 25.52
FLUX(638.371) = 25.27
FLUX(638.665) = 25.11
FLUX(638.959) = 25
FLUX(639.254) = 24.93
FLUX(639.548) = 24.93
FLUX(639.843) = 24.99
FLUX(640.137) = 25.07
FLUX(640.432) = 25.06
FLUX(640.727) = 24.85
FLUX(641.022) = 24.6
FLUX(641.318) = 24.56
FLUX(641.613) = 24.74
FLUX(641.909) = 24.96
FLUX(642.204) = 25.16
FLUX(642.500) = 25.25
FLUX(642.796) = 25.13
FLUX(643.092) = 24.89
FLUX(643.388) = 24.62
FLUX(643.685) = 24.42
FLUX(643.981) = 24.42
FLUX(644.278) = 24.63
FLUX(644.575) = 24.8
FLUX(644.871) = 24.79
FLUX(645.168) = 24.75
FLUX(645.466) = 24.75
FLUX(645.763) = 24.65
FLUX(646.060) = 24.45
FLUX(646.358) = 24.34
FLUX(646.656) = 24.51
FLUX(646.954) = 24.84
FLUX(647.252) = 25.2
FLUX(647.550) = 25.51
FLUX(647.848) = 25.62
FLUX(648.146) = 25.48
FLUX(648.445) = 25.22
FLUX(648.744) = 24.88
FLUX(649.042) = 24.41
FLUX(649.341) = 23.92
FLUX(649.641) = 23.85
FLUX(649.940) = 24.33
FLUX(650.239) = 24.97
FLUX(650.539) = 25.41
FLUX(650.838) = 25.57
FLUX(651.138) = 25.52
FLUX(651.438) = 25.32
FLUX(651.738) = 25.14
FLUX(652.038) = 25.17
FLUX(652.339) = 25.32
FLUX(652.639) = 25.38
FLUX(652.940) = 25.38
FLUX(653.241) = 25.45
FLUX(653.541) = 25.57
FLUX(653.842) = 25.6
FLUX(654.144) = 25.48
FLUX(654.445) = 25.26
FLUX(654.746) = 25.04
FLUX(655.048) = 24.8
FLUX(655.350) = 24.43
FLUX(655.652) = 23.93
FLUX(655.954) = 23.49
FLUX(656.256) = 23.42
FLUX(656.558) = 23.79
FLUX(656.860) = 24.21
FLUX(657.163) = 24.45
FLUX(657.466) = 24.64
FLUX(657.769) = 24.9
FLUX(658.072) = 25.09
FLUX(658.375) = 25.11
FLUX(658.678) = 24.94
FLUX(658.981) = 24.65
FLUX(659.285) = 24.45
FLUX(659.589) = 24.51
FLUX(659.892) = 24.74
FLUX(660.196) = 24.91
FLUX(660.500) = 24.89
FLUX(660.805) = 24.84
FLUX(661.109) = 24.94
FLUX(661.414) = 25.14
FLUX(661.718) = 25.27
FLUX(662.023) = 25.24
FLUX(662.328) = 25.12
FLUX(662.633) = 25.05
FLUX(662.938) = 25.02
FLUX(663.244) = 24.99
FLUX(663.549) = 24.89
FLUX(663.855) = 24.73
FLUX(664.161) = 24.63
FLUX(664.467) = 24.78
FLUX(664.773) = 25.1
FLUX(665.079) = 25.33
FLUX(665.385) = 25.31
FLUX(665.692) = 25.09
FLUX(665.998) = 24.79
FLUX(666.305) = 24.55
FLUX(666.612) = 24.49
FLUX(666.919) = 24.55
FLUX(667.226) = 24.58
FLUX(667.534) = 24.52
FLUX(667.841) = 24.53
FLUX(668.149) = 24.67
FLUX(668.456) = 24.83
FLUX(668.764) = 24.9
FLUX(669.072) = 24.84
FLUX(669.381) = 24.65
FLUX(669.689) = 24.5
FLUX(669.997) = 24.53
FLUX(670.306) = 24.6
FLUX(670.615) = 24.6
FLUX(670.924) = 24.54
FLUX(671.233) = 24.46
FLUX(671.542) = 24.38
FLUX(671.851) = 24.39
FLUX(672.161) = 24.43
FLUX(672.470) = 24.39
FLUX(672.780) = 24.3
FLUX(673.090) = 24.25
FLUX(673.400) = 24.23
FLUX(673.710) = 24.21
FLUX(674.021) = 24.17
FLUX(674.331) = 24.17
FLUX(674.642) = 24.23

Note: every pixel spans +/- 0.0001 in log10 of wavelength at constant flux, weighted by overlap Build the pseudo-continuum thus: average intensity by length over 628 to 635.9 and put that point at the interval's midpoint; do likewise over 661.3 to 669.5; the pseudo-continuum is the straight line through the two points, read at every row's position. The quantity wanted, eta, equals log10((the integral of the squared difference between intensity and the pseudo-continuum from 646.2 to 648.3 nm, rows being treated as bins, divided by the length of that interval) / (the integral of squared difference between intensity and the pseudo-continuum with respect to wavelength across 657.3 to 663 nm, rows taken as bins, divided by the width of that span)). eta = 0.6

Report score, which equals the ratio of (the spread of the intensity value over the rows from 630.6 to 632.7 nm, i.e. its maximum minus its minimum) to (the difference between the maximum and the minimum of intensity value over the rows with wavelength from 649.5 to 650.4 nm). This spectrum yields 0.81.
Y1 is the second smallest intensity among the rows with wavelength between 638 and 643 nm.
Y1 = 24.6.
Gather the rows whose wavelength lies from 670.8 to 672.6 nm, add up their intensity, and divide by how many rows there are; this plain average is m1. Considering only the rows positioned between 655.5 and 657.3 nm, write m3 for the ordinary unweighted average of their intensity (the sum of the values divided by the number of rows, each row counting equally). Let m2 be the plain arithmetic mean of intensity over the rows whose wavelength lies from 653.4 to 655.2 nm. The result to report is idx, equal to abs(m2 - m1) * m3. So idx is 21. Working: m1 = 24.4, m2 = 25.3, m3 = 23.9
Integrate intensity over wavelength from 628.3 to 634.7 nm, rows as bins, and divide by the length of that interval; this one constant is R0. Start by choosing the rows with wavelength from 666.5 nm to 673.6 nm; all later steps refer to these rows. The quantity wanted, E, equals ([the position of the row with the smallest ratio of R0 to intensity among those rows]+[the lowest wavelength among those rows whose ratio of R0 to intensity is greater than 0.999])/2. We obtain 667.69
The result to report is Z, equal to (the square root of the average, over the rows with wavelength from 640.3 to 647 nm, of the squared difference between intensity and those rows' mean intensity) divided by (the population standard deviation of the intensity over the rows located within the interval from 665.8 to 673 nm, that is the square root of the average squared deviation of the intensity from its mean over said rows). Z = 1.6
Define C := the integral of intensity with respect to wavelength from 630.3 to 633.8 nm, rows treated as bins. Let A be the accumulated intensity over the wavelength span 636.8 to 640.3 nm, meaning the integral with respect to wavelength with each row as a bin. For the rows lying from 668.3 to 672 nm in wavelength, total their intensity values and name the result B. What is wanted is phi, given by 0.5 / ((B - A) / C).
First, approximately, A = 88.8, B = 295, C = 87.1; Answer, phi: 0.211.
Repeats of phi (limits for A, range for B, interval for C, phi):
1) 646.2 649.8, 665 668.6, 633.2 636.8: 0.218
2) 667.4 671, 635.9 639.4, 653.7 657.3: 0.204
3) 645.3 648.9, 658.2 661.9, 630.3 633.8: 0.209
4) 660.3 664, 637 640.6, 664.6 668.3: 0.217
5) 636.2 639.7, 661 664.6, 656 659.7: 0.215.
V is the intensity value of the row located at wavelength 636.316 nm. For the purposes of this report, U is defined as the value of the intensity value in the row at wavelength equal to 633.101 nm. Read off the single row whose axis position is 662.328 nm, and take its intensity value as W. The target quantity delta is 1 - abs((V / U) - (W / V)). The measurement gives 1.00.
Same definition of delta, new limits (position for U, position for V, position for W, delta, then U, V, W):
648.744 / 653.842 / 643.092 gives 0.94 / 24.88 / 25.6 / 24.89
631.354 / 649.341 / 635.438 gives 0.90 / 24.57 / 23.92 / 25.68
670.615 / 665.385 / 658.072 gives 0.96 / 24.6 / 25.31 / 25.09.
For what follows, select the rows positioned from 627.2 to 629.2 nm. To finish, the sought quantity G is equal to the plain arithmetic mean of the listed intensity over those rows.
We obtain 25.16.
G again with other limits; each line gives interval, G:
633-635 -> 24.99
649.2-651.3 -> 24.80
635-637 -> 25.50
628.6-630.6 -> 25.05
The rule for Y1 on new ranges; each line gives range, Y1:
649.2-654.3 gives 23.92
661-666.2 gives 24.73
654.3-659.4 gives 23.49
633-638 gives 24.62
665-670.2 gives 24.5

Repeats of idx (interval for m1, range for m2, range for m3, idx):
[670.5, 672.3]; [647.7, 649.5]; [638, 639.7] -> 11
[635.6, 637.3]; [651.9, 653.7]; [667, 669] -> 3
